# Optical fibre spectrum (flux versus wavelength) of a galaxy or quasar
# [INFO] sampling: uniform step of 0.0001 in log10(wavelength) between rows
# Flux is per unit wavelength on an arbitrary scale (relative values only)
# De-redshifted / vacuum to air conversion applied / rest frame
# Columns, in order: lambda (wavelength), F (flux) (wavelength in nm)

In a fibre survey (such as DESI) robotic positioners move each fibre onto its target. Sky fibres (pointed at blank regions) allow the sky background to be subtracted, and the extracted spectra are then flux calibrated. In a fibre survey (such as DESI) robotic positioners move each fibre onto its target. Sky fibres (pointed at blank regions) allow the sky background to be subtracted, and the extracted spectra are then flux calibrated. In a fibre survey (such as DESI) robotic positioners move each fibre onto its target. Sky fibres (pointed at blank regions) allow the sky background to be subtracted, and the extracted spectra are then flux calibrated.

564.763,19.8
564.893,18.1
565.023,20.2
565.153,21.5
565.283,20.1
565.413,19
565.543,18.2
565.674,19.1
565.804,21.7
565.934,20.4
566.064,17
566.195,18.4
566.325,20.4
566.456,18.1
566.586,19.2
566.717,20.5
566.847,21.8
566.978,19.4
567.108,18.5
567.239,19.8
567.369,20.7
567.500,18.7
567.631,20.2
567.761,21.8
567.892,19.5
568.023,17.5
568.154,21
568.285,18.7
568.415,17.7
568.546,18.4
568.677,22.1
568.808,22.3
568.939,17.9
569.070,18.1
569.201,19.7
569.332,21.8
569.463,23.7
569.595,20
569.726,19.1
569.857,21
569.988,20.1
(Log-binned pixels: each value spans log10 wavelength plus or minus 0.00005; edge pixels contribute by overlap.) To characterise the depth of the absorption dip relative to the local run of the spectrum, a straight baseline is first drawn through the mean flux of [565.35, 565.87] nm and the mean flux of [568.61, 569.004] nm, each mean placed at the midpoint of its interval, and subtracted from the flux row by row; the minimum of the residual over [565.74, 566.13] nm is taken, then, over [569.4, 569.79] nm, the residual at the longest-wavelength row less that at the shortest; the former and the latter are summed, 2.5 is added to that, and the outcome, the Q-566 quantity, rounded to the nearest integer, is -5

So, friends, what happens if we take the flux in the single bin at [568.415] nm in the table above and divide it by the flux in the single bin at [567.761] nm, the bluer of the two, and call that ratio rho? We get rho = 0.81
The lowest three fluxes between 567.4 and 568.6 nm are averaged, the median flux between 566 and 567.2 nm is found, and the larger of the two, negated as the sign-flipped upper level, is -19.2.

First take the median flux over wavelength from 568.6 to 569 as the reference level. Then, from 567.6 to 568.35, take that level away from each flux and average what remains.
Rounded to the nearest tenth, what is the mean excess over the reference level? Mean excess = -2.3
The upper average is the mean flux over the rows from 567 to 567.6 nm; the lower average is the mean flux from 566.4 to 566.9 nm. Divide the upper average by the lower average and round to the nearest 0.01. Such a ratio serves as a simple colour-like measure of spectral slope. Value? 0.98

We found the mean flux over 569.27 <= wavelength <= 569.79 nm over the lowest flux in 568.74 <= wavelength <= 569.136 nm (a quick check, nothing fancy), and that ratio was 1.18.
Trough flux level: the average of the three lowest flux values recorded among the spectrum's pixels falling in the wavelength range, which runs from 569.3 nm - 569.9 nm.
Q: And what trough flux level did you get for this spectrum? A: 20.0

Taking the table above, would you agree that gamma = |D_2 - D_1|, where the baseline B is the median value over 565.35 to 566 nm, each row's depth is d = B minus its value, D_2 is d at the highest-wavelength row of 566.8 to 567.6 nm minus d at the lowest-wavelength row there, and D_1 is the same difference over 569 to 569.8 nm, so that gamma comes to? 4.1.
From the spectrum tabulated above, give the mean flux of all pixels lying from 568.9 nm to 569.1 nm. 18.0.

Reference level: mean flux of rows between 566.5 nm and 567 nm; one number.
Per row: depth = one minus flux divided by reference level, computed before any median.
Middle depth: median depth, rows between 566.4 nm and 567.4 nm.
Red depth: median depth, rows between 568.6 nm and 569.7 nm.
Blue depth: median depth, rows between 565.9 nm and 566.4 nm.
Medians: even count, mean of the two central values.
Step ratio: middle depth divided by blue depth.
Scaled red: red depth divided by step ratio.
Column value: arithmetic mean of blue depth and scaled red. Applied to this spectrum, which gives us 0.00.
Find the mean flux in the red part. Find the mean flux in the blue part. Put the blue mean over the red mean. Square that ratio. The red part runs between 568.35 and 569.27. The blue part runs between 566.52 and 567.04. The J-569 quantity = 1.08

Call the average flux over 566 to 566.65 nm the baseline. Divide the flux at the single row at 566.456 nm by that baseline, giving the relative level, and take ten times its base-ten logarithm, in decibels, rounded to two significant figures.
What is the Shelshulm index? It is -0.12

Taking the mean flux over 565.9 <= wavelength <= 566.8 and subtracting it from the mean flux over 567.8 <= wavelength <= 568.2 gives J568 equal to 0.2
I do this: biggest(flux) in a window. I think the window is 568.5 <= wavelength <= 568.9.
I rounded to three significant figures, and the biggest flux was 22.3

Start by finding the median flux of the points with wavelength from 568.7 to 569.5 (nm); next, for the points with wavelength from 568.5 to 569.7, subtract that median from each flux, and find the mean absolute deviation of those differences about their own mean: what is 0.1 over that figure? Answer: 0.055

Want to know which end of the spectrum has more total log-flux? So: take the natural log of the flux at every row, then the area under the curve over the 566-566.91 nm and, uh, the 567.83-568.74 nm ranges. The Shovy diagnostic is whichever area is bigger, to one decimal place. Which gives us 2.7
